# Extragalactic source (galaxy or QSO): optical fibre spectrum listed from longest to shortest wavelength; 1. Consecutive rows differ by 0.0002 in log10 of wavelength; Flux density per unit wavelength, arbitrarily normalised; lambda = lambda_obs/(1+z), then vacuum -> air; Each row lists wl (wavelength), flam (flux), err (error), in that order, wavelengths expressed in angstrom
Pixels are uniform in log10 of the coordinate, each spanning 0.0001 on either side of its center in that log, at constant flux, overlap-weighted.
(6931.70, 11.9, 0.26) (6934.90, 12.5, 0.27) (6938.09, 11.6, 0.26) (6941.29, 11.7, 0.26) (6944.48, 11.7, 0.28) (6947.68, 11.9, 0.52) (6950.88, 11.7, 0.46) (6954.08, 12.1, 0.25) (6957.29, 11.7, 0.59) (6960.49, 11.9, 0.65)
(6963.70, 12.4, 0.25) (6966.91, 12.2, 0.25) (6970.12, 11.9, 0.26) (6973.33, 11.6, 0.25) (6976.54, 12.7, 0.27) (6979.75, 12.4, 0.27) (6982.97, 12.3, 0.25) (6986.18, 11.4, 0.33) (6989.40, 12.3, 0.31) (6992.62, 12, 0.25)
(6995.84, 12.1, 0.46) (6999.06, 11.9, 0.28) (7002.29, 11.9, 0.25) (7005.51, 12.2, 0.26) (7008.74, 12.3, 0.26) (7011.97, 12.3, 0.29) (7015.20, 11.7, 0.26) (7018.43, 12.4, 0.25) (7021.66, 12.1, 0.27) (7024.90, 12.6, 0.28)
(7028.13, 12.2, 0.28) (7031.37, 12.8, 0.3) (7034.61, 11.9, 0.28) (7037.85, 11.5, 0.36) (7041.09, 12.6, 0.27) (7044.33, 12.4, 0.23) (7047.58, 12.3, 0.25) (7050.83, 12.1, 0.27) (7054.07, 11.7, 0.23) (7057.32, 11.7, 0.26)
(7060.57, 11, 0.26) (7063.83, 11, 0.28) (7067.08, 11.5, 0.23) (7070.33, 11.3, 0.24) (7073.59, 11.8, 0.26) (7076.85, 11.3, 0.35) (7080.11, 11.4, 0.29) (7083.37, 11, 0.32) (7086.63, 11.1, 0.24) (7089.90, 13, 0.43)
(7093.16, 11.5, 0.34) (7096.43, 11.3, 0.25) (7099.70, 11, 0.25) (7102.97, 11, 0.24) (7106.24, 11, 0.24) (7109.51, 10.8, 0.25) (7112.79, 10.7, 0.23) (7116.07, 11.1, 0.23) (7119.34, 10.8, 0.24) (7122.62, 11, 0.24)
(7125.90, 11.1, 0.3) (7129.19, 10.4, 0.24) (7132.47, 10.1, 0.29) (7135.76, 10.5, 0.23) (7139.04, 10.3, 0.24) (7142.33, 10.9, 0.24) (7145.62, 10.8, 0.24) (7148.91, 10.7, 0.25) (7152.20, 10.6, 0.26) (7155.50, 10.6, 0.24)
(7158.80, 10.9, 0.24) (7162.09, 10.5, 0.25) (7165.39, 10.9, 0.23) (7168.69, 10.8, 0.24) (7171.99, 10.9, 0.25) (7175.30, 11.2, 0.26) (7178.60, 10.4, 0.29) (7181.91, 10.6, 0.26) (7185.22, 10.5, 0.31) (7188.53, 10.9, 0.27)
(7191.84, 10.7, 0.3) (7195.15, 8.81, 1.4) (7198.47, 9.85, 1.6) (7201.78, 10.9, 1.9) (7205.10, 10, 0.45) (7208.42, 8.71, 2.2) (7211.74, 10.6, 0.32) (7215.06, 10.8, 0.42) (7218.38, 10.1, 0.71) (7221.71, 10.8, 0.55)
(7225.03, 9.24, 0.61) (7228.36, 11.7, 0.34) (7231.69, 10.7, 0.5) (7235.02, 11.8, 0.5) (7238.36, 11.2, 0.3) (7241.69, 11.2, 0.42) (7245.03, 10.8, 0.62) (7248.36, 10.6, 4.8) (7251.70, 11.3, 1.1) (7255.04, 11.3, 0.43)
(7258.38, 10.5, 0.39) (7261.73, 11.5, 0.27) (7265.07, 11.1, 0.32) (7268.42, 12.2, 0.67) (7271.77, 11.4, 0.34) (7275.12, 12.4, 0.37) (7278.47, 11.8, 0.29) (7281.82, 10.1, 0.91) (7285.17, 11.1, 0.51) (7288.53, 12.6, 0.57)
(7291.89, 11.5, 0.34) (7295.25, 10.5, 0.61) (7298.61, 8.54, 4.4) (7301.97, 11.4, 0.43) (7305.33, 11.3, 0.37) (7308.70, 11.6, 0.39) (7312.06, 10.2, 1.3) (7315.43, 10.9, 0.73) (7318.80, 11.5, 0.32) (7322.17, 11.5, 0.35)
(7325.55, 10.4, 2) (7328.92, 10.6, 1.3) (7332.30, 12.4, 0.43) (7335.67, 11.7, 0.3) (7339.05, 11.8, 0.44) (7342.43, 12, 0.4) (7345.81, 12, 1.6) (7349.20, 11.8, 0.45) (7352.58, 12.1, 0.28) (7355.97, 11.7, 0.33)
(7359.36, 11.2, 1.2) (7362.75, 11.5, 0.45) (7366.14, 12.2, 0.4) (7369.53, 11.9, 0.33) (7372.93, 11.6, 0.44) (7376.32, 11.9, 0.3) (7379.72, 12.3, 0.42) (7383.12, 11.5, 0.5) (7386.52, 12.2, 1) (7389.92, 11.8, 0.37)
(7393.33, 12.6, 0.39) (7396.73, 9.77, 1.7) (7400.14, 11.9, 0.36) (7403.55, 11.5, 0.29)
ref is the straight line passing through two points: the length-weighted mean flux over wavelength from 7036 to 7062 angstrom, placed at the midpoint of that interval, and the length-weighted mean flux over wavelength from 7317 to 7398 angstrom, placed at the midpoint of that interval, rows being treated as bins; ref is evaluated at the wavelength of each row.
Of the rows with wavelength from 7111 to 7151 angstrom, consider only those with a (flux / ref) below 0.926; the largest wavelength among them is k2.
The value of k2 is 7148.91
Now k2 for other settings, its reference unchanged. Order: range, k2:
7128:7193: 7191.84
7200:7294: 7281.82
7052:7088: 7083.37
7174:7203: 7201.78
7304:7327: 7325.55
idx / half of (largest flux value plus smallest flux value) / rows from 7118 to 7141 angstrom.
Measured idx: 10.6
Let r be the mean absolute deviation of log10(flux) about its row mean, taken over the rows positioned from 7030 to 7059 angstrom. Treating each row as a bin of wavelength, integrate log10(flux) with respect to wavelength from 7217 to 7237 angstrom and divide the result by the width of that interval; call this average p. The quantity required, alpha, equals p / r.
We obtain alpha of 78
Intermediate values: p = 1.03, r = 0.013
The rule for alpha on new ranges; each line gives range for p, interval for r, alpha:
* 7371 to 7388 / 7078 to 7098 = 62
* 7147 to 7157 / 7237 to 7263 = 83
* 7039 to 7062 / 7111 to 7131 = 124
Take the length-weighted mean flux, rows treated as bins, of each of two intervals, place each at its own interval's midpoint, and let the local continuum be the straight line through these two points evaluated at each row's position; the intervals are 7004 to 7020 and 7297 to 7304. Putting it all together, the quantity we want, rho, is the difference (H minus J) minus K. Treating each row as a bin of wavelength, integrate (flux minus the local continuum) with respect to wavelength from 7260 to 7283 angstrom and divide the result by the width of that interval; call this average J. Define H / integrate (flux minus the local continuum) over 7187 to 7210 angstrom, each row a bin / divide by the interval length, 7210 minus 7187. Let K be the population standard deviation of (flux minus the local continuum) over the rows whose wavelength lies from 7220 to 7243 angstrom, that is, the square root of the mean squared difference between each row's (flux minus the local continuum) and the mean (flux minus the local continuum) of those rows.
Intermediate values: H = -0.8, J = 1.3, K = 0.82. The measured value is -3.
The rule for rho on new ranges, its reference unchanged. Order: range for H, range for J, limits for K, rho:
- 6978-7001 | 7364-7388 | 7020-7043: -3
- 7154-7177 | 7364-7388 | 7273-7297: -3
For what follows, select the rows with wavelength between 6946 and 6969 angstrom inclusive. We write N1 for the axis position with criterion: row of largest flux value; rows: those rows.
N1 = 6963.70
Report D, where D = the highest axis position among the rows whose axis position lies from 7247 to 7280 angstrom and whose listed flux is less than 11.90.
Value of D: 7278.47 angstrom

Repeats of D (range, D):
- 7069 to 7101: 7099.70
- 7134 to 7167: 7165.39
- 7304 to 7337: 7335.67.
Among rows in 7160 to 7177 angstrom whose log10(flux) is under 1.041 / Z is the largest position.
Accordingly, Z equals 7171.99 angstrom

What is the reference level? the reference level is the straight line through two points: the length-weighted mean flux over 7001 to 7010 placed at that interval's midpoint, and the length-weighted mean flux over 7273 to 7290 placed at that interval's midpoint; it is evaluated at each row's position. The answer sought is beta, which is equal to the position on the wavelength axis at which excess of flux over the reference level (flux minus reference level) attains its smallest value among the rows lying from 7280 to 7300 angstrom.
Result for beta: 7298.61 angstrom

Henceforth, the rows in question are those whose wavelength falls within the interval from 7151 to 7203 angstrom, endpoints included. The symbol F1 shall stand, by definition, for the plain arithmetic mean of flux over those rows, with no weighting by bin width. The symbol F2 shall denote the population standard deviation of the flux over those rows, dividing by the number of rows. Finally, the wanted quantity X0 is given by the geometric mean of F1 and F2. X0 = 2.39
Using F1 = 10.6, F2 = 0.5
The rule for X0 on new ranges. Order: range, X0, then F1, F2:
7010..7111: 2.68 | 11.7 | 0.6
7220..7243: 2.95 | 10.9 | 0.8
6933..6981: 2.04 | 12.0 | 0.3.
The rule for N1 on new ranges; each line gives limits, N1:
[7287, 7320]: 7288.53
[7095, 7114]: 7096.43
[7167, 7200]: 7175.30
